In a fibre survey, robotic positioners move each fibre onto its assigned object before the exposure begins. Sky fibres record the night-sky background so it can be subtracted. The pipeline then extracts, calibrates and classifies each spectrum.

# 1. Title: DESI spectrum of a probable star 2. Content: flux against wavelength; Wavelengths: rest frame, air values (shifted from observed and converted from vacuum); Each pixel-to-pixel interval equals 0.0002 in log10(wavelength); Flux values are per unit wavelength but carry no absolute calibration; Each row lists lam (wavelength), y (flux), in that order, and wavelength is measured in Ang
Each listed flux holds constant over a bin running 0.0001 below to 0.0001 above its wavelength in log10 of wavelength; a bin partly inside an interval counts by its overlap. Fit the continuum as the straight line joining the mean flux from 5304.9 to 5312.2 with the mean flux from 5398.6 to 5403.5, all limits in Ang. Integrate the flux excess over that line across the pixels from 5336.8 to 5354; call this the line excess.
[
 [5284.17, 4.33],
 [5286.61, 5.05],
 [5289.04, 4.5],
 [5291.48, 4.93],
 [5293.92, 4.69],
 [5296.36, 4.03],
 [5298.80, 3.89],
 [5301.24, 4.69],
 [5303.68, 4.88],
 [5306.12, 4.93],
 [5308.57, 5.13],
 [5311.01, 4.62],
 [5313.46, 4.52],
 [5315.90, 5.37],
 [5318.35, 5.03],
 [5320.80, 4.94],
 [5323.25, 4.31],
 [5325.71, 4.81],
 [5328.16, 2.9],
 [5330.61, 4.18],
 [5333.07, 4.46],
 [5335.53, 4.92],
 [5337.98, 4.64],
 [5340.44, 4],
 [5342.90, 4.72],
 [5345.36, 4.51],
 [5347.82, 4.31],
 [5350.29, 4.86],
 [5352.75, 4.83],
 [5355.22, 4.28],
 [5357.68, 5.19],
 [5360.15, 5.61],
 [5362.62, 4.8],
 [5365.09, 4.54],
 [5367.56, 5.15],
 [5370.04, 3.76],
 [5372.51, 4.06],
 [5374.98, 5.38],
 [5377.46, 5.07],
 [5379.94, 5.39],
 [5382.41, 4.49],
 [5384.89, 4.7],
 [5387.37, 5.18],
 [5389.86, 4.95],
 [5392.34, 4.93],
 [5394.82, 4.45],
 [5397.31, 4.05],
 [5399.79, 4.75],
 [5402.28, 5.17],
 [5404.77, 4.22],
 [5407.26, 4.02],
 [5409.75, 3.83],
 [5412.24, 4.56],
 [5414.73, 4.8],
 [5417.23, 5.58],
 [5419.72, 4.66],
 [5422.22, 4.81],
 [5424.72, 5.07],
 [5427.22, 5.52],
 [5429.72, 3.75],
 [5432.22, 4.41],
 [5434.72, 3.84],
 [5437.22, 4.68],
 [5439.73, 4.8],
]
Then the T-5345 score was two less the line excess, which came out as 8.3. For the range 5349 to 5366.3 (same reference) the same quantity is 3.0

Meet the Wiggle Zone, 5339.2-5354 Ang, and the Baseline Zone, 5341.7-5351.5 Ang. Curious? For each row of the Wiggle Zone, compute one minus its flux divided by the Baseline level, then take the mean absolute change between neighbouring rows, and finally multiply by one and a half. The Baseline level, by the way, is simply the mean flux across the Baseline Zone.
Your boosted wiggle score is 0.11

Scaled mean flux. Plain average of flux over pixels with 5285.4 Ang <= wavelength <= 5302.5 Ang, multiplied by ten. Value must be 45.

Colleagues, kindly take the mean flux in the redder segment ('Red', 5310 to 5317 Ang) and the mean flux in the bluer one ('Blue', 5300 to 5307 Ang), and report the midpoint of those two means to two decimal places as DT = 4.83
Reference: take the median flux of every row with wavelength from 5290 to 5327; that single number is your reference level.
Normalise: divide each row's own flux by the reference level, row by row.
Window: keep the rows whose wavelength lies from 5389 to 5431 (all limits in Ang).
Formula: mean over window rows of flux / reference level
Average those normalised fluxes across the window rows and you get 0.97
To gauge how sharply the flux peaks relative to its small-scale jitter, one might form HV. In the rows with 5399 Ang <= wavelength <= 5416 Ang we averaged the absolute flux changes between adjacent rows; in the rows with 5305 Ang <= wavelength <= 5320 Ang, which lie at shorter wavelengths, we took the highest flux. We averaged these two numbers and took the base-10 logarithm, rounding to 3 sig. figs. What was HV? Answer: 0.464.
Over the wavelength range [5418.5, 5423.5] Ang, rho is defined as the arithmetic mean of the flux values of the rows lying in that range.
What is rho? 4.73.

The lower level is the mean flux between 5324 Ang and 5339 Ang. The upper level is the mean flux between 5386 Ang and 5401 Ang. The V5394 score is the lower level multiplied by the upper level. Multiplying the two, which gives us 20.4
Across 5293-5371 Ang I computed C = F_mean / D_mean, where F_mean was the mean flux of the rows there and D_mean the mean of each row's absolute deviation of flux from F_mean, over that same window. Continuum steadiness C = 11.8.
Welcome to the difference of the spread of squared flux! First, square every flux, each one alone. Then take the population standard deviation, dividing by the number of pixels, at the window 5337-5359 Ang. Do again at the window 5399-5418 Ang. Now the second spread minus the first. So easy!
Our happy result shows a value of 2.0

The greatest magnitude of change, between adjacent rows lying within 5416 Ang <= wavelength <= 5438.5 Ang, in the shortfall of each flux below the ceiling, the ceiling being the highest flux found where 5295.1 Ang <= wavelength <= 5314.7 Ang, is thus 1.8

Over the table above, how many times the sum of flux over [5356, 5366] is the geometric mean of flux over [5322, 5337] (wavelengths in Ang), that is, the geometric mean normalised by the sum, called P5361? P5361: 0.21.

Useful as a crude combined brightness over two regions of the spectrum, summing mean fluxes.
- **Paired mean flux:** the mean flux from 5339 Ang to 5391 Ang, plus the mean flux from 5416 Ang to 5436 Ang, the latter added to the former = 9.46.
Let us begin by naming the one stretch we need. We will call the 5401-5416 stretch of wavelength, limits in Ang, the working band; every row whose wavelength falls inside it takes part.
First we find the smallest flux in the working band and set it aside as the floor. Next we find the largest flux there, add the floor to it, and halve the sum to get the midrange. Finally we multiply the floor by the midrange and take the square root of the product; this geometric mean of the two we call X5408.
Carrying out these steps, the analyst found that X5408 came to 4.15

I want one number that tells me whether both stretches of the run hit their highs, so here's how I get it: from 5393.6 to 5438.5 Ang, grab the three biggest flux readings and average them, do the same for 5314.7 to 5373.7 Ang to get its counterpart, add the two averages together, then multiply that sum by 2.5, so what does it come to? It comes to 27.0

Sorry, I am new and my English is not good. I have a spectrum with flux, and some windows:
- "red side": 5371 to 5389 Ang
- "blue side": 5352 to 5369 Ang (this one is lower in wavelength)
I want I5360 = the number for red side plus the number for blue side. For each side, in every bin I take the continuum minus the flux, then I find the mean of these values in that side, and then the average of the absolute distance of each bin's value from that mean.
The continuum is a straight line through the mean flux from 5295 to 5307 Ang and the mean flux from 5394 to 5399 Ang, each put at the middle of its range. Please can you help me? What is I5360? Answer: 0.76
